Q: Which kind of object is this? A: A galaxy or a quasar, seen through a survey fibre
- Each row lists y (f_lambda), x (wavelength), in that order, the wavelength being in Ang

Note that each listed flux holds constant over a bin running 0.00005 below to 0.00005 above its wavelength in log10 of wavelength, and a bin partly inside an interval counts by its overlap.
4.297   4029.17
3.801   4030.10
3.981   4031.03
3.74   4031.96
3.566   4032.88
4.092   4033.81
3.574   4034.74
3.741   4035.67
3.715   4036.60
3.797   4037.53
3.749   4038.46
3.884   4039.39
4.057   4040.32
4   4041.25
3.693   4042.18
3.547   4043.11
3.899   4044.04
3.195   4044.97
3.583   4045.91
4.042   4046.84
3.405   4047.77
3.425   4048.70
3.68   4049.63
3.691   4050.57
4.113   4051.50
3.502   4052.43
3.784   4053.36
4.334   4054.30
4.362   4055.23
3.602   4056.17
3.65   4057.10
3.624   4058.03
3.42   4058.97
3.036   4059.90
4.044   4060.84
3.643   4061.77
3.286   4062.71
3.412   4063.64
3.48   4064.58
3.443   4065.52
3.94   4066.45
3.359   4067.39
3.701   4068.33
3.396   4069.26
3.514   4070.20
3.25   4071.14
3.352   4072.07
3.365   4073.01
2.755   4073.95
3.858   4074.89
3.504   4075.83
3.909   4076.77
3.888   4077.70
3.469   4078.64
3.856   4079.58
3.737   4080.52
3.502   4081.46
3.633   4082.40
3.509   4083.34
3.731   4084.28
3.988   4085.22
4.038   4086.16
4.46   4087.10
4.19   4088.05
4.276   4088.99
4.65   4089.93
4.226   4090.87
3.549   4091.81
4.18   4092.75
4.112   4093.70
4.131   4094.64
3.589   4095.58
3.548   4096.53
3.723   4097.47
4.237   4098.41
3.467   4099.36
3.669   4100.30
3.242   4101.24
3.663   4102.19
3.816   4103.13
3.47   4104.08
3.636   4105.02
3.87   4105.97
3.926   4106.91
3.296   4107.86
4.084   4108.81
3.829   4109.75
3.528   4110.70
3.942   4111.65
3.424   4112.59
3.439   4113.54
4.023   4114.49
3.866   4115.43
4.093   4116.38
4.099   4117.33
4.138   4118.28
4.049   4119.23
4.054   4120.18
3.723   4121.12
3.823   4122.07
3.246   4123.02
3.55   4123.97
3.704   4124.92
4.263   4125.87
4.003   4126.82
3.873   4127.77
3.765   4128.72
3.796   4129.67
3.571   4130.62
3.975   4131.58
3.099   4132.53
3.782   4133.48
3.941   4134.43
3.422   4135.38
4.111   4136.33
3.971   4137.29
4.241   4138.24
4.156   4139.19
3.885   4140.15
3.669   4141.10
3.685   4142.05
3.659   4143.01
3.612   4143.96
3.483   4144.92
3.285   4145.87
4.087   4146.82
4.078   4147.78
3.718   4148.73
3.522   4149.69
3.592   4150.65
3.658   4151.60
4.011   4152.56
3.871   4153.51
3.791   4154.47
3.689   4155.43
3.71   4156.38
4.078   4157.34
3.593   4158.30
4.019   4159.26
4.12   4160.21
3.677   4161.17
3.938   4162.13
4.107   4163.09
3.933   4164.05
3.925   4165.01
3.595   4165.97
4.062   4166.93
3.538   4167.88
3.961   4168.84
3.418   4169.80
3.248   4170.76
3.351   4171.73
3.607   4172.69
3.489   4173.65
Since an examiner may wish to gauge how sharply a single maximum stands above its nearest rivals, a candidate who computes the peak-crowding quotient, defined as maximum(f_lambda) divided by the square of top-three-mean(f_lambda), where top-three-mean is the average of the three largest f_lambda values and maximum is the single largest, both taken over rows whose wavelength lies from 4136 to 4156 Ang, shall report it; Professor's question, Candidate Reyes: 0.244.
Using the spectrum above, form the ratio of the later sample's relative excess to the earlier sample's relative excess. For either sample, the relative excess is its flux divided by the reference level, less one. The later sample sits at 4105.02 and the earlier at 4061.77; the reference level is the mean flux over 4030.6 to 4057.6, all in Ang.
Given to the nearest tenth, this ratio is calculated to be 1.1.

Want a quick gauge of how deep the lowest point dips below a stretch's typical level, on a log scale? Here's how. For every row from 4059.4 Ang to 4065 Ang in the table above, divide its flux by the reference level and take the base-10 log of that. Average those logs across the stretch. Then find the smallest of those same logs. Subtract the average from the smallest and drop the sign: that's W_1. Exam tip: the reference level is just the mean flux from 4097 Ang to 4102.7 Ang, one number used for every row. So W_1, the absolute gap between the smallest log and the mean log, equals 0.06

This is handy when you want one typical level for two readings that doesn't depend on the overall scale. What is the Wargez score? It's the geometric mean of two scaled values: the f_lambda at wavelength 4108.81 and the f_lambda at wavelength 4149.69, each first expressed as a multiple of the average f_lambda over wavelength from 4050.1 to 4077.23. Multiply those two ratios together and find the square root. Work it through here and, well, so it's 1.05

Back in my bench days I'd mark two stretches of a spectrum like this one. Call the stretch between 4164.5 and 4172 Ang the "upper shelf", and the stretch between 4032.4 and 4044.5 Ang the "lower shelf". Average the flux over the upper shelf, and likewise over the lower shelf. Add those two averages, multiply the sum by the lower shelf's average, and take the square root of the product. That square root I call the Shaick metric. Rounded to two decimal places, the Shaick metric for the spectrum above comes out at 5.31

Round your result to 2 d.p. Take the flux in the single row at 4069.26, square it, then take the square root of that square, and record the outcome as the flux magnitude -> 3.40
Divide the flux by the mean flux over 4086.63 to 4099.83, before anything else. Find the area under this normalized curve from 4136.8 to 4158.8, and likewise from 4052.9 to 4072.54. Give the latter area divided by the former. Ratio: 0.85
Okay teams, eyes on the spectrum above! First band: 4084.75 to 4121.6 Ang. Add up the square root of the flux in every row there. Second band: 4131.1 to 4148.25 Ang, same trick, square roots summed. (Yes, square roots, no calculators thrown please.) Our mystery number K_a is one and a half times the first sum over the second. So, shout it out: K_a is 3.3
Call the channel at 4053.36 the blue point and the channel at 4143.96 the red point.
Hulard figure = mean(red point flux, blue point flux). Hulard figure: 3.70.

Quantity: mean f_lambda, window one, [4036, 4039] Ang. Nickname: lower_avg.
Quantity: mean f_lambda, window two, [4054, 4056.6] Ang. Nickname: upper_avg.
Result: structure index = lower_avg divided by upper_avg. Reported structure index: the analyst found 0.92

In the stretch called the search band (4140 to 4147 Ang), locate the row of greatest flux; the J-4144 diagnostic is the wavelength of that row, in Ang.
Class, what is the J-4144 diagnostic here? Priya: 4146.82 Ang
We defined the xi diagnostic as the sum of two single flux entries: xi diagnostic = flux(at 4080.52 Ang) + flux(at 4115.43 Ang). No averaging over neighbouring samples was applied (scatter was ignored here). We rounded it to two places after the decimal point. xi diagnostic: 7.60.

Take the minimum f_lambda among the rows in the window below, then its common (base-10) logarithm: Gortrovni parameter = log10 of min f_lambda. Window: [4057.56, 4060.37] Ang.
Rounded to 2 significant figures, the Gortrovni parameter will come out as 0.48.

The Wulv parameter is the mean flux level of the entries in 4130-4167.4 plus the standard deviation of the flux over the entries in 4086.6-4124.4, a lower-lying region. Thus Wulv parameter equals 4.14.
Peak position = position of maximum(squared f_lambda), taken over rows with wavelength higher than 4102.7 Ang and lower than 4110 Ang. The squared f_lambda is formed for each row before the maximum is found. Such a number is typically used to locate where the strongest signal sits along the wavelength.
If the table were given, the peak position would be 4108.81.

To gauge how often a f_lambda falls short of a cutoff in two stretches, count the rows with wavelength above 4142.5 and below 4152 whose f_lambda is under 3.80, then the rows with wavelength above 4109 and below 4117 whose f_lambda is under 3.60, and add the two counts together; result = 11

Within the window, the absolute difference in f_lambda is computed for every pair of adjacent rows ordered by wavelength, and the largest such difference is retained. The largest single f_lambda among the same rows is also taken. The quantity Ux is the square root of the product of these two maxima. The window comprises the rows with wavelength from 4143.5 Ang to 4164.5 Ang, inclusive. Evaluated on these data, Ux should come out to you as 1.818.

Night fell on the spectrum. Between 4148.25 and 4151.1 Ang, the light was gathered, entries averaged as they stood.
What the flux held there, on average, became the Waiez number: 3.61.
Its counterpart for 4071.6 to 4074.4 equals 3.16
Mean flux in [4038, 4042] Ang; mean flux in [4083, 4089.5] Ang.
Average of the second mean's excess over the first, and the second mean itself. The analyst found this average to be 2.1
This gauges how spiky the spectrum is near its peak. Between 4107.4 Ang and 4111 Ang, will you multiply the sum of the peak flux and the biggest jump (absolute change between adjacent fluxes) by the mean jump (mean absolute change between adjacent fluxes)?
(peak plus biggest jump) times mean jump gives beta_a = 2.2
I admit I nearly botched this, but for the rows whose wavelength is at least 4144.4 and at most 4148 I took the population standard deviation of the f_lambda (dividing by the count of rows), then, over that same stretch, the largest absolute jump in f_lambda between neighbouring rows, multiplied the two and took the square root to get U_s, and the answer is 0.5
